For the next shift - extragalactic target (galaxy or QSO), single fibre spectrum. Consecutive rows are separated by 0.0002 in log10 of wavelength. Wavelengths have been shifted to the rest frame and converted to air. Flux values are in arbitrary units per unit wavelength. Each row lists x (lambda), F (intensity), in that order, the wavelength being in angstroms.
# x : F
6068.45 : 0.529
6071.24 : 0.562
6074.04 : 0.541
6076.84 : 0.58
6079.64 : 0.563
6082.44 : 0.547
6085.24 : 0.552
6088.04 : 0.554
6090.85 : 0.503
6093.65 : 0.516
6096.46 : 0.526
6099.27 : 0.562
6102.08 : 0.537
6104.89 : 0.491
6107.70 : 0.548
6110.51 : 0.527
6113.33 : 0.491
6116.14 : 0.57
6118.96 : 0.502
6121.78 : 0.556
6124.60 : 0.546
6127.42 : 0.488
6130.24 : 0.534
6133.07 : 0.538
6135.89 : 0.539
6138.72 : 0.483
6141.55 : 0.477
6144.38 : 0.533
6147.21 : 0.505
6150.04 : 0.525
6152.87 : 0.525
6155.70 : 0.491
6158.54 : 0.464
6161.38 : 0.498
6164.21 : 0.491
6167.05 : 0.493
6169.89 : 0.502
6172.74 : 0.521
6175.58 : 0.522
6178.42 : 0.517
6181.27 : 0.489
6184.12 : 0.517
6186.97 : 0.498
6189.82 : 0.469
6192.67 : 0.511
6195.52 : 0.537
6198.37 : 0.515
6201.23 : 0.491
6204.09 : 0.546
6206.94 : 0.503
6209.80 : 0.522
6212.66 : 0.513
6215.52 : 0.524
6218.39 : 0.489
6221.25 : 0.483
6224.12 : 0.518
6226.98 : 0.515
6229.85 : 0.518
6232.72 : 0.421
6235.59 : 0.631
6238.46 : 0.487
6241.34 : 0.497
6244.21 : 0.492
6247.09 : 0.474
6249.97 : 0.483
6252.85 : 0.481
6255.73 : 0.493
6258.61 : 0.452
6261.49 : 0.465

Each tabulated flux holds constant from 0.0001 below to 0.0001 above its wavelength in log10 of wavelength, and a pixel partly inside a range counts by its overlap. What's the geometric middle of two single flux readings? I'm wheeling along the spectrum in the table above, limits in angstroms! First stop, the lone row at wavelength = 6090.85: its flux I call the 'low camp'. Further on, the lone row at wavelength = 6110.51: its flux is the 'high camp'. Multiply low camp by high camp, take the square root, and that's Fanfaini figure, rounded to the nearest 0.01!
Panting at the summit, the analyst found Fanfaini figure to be 0.51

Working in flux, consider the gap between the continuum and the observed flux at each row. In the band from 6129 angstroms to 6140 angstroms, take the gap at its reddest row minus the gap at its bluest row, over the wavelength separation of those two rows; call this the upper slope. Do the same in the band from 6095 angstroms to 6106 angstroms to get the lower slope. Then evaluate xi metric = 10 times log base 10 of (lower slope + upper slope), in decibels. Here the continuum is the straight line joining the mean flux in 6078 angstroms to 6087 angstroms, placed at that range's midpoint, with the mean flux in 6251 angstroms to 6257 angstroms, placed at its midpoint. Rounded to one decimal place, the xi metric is -20.3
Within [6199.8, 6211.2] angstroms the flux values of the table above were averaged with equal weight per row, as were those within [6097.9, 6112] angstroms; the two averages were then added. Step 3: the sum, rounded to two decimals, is 1.05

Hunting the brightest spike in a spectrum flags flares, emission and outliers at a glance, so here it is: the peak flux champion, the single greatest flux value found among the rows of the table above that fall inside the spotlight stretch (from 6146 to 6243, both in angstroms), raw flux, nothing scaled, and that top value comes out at 0.631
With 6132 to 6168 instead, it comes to 0.539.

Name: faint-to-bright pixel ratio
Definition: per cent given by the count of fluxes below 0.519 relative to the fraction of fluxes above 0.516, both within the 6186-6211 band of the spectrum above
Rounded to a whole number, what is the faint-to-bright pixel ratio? 1800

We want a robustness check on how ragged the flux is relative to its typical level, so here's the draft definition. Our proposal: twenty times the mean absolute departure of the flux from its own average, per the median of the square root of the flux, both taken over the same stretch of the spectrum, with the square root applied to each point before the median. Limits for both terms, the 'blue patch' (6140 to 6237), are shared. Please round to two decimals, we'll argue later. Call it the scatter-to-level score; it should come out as 0.60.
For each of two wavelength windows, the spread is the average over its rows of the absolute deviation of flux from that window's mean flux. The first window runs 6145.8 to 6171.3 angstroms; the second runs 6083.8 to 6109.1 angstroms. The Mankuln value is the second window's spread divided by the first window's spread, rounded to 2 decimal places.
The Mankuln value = 1.55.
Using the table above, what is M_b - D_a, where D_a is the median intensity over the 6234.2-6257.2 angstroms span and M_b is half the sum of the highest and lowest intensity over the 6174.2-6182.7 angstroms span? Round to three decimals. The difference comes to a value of 0.016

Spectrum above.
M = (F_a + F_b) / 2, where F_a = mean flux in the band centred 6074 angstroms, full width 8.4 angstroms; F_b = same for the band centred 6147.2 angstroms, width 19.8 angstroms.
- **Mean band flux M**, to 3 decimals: 0.533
